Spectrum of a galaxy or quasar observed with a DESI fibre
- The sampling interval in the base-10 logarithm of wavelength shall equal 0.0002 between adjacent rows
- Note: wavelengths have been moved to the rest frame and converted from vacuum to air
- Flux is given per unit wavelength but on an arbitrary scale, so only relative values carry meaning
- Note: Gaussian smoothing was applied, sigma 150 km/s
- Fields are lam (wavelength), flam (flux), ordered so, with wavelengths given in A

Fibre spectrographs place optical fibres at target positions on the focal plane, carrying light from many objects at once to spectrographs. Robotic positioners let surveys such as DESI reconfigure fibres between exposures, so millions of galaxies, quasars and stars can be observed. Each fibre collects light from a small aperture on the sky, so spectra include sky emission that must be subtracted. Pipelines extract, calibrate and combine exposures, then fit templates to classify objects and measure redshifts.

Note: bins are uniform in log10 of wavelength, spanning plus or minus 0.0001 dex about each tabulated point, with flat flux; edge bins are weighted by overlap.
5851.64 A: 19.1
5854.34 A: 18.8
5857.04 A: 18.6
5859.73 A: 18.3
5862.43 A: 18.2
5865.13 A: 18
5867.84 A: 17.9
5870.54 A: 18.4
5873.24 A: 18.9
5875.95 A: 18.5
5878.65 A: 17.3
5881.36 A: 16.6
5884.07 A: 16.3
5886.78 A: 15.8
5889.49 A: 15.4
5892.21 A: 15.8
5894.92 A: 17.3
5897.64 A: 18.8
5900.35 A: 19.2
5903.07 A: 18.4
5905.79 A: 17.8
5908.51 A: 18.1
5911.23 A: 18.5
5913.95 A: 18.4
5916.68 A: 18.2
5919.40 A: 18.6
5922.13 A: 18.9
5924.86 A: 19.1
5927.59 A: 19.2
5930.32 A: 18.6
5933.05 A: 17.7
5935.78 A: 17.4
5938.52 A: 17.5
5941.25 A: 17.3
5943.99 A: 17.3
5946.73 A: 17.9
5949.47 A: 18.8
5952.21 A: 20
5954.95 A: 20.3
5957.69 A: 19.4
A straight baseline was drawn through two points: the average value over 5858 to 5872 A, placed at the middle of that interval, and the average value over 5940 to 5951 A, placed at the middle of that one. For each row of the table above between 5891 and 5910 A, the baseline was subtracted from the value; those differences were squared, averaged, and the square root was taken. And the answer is 1.06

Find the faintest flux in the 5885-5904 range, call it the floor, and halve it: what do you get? 7.7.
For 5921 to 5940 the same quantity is 8.7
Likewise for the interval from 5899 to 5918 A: 8.9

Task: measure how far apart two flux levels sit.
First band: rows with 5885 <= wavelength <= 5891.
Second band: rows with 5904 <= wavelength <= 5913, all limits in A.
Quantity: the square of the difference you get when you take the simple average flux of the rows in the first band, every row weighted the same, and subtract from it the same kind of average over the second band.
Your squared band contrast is 6.4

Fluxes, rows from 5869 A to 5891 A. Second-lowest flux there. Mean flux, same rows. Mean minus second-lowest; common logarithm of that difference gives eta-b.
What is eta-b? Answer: 0.13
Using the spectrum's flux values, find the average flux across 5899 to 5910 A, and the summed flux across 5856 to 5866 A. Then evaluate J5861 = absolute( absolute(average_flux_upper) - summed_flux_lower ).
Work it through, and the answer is 54.7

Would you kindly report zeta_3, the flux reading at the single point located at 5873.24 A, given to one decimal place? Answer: 18.9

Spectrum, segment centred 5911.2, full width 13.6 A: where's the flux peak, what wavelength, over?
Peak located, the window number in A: 5911.23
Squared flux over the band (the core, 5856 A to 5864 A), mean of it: 337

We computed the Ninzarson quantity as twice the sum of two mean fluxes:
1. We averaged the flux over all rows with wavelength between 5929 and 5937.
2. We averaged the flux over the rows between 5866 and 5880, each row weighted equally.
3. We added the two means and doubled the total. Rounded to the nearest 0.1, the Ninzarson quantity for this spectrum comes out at 72.2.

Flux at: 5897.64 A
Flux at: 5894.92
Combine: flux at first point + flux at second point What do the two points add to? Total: 36.1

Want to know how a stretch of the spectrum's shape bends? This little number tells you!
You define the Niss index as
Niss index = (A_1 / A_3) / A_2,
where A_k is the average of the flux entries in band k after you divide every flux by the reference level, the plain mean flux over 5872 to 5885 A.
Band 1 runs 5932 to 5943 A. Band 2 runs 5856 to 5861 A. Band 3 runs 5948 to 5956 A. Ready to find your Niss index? 0.84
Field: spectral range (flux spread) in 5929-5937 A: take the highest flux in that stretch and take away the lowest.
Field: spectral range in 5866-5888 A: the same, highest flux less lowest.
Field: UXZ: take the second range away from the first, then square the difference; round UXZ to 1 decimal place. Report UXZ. 3.6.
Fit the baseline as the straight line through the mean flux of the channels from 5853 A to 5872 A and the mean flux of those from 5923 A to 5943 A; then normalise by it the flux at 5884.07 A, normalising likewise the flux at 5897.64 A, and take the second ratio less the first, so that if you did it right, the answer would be 0.139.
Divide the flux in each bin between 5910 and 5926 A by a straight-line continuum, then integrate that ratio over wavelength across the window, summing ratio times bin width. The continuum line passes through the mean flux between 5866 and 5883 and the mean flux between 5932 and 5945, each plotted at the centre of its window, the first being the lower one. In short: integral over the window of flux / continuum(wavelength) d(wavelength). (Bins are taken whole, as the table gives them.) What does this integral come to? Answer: 17 A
